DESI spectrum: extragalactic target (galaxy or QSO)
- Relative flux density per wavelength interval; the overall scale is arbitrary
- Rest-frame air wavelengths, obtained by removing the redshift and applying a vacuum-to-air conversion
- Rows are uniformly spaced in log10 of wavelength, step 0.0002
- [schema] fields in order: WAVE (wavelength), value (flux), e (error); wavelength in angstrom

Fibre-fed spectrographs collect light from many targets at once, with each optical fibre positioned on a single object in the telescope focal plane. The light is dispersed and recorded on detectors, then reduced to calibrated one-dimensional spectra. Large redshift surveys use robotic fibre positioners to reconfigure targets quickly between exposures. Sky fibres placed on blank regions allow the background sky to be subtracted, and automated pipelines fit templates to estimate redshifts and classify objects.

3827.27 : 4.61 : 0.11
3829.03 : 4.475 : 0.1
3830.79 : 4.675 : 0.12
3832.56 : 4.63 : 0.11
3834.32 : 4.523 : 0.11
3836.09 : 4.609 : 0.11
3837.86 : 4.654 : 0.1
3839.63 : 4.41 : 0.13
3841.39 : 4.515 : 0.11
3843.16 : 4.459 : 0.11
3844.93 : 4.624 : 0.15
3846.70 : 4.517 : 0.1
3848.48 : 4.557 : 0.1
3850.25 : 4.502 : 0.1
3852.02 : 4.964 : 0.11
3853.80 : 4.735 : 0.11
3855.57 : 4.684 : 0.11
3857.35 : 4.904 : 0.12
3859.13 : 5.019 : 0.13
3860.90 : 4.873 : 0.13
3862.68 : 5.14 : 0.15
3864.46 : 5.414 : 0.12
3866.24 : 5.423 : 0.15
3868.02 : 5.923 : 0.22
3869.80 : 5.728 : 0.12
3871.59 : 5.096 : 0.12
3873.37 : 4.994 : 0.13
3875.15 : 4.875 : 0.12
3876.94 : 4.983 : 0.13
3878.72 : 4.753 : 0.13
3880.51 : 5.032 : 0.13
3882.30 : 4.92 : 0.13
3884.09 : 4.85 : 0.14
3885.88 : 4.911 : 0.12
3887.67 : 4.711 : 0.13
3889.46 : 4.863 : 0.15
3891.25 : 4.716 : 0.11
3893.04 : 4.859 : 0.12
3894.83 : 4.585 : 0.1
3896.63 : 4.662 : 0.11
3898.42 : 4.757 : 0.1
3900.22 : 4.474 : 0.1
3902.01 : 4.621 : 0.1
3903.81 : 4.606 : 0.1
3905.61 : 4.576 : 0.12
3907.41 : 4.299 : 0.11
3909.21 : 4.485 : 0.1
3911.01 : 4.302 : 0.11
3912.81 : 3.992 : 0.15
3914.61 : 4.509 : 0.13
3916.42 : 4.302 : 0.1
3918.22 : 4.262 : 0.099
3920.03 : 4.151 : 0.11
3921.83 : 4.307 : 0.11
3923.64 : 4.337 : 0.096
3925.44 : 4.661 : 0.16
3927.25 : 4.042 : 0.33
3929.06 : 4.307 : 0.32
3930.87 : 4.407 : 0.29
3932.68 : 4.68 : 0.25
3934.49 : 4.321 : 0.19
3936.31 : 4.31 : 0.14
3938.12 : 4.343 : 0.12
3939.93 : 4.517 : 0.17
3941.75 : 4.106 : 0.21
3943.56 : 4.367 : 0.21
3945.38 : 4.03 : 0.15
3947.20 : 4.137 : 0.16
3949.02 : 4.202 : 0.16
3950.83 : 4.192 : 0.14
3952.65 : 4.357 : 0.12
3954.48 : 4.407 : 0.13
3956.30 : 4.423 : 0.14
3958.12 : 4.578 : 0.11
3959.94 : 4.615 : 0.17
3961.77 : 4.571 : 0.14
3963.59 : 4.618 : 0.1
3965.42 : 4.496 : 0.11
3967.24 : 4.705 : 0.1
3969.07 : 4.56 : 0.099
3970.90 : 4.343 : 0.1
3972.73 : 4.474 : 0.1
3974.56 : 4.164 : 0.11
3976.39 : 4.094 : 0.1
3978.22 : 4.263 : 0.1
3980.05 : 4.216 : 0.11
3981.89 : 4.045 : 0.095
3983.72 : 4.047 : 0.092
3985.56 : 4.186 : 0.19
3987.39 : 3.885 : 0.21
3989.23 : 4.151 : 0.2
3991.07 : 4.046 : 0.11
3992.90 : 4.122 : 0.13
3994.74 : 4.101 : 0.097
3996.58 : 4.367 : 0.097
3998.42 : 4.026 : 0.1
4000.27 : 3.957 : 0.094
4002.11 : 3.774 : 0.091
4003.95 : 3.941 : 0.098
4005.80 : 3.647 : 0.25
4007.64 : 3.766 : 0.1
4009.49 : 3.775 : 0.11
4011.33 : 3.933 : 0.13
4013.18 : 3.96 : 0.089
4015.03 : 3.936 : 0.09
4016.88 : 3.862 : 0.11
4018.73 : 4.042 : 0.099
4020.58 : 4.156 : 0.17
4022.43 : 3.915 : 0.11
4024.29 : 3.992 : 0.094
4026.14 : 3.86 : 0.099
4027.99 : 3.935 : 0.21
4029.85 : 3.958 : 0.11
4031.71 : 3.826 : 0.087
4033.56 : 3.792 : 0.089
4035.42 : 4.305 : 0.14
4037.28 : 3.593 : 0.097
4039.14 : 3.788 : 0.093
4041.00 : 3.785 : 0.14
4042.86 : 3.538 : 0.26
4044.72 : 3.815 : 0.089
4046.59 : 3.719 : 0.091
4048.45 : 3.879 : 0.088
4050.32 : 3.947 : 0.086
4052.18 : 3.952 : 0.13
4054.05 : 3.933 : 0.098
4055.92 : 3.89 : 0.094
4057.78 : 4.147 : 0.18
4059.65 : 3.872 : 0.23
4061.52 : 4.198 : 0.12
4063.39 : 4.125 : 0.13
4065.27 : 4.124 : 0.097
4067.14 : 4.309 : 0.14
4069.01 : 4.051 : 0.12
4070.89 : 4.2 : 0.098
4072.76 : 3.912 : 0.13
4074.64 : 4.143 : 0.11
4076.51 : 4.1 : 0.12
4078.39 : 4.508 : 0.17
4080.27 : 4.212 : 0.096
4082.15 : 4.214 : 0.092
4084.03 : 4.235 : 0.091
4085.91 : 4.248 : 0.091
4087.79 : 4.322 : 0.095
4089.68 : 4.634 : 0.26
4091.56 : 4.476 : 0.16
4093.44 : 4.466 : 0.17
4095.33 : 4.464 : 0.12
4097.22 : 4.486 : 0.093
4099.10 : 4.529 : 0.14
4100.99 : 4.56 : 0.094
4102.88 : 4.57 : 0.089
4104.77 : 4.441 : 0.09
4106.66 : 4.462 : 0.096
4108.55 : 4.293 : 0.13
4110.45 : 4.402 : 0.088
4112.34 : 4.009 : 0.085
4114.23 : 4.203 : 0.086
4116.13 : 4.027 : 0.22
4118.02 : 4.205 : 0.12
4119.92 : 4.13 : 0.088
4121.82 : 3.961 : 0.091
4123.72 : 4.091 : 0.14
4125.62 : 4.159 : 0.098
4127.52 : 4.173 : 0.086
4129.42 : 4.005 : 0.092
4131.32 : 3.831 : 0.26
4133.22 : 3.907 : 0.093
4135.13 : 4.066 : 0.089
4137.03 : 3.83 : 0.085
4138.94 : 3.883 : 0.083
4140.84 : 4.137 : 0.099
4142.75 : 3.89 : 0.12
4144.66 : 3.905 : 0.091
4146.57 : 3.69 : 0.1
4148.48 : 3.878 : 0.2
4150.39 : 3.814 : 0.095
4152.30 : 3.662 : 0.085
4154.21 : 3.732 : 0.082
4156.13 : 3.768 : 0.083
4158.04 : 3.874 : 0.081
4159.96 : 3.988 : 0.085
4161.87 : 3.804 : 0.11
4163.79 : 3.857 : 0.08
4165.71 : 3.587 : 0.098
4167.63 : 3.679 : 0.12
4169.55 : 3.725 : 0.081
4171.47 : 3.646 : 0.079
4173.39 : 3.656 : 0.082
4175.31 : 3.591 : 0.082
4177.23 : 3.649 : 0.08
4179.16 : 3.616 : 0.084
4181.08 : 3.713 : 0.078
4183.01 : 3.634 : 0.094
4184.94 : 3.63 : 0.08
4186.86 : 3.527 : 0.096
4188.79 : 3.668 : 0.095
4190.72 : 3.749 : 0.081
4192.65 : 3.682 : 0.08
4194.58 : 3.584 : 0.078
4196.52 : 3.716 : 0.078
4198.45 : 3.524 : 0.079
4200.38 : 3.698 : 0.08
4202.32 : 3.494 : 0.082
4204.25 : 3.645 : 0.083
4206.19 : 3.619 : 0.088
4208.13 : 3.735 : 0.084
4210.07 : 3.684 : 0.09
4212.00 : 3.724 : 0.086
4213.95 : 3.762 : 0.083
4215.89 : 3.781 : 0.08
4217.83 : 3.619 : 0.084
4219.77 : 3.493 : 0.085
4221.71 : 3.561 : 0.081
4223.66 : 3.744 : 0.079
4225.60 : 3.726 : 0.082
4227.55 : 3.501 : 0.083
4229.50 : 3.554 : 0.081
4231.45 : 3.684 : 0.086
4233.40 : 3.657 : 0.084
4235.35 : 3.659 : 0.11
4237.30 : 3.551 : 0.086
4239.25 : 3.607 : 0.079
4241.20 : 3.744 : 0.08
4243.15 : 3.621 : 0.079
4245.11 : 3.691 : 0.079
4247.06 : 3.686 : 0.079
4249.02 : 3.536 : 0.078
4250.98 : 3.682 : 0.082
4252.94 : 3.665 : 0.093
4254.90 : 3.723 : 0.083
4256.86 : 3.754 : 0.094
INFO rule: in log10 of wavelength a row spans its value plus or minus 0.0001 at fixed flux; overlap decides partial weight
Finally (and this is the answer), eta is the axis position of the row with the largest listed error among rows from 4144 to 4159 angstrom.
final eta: 4148.48 angstrom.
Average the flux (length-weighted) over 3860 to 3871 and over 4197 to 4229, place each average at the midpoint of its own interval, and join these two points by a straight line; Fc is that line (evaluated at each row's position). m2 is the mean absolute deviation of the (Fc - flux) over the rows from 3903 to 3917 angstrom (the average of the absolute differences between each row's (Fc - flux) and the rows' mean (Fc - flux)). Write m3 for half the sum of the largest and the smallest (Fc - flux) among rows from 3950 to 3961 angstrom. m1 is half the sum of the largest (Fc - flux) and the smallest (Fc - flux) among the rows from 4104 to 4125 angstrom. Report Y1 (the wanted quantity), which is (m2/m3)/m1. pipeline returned -4.2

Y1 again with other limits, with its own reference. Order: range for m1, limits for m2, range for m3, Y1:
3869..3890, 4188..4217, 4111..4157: 8.3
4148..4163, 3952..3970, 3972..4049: 1.5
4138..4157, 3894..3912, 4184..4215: 19.1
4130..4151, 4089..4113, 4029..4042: 1.7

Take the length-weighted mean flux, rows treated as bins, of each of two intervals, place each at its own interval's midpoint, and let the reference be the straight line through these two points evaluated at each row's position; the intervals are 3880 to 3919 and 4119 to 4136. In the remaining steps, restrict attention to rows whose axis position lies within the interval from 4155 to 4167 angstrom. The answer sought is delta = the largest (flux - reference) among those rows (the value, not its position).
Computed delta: 0.03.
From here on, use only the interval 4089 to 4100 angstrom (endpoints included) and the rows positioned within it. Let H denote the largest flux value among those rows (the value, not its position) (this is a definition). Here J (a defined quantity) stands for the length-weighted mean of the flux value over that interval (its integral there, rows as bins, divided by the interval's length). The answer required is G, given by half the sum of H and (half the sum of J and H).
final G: 4.60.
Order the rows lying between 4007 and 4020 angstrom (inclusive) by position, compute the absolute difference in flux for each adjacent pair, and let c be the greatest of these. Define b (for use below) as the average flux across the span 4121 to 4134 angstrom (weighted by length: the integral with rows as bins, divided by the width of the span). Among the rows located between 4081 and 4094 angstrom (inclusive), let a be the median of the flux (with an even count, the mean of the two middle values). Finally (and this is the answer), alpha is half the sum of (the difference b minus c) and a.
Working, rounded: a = 4.3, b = 4.0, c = 0.180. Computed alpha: 4.08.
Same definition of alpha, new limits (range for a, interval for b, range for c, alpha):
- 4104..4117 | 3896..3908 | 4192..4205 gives 4.33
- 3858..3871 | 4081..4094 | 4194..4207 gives 4.79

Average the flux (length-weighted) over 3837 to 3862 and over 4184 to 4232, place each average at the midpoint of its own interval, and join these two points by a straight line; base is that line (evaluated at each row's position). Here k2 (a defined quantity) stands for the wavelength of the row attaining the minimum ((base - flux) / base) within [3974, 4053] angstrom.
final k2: 4035.42 angstrom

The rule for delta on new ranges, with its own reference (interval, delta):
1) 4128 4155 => 0.14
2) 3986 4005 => 0.01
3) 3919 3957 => 0.16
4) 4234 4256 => 0.00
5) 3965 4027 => 0.27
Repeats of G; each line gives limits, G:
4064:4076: 4.26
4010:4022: 4.11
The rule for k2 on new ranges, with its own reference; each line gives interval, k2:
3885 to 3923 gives 3885.88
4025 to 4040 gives 4035.42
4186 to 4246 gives 4241.20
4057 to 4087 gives 4078.39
